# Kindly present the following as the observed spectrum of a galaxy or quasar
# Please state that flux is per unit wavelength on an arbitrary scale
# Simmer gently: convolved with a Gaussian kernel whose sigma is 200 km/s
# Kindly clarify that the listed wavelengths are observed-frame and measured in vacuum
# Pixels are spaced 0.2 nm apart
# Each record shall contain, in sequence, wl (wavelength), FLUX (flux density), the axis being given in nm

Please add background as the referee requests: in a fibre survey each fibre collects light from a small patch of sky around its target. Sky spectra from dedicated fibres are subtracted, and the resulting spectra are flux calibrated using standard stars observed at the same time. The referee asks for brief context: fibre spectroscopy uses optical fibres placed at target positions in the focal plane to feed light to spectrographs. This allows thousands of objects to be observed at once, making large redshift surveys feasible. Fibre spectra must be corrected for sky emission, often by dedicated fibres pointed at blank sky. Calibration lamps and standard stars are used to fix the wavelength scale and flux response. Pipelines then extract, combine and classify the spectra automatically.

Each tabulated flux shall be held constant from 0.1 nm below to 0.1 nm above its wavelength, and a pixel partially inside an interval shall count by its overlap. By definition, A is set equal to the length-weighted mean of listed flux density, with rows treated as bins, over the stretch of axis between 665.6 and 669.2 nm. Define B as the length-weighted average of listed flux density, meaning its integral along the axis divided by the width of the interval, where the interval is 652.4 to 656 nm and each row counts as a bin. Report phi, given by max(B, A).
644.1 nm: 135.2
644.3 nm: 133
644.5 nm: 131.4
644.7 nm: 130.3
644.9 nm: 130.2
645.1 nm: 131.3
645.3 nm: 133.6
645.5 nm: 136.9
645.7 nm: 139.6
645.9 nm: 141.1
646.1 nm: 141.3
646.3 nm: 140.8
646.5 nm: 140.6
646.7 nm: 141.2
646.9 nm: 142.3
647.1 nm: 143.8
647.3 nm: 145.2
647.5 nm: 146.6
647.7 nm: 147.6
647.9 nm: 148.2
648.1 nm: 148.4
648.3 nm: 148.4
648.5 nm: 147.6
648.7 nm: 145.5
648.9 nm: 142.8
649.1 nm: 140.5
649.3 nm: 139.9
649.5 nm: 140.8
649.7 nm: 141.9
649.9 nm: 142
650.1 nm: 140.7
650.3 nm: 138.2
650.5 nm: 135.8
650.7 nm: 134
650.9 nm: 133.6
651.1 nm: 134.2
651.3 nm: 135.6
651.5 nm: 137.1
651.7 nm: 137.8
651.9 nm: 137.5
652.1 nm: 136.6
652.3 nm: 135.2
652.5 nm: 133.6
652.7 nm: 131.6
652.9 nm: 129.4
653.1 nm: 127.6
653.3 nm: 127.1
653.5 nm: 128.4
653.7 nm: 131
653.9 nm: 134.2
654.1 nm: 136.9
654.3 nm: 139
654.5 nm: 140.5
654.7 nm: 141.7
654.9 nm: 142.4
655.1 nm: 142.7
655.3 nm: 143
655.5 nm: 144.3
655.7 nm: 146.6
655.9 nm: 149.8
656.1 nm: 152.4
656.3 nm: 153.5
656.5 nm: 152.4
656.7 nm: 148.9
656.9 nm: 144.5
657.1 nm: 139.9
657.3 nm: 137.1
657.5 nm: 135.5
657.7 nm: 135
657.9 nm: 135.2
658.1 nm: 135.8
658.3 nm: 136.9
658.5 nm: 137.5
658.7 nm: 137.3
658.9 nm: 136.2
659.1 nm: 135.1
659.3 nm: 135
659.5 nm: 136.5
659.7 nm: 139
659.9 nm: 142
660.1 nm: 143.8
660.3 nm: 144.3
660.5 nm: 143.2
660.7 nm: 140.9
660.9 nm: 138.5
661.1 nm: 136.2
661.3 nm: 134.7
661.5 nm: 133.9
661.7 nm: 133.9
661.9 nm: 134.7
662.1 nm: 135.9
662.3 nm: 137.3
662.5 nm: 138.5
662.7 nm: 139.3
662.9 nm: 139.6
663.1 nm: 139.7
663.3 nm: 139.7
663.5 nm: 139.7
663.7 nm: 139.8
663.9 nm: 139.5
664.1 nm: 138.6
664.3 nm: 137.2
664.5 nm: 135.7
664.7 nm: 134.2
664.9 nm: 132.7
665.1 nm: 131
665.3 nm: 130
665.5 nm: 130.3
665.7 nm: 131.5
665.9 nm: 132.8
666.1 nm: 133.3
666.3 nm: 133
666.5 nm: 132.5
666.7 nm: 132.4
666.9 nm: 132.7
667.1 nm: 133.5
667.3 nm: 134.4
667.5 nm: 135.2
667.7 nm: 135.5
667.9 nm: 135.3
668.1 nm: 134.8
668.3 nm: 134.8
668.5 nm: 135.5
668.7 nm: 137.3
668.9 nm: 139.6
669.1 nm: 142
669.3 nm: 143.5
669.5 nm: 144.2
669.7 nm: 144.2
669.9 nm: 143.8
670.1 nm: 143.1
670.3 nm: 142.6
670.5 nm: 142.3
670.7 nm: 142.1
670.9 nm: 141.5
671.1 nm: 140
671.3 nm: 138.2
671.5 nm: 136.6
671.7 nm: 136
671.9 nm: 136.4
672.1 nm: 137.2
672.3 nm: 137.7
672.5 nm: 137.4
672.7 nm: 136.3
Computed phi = 137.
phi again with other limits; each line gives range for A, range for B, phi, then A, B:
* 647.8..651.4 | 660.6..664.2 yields 141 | 141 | 138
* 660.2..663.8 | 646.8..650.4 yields 144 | 138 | 144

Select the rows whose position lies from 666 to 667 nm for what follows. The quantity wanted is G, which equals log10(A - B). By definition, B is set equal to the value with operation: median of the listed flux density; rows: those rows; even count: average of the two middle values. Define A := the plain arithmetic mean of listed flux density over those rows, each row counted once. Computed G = -1.10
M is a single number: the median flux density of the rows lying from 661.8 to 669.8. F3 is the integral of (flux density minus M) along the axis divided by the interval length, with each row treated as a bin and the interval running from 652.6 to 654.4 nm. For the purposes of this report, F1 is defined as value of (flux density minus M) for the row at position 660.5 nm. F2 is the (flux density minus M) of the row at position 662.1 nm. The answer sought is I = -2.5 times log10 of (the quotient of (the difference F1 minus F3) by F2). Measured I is -3.6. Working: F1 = 8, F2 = 0.4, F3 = -4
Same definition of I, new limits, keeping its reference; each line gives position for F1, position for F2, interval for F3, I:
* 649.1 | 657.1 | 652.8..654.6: -0.6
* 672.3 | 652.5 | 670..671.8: -0.3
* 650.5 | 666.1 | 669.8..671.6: -1.0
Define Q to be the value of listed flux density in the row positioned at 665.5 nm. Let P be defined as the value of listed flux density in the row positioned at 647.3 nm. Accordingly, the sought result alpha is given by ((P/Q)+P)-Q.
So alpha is 16.0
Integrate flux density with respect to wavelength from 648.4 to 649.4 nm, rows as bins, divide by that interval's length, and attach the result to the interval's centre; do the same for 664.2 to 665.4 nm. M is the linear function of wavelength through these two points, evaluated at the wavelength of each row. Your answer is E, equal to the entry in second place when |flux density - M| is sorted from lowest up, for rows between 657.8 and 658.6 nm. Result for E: 1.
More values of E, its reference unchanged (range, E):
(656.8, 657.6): 2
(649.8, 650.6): 2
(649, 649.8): 2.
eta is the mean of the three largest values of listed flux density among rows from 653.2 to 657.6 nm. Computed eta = 153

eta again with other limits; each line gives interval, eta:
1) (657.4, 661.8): 144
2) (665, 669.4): 142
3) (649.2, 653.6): 142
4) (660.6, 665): 140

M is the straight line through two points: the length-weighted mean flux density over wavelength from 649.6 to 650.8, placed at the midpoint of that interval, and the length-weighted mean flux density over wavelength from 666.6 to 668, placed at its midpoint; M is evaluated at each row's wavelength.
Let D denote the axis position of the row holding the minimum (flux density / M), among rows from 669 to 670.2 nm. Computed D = 669.1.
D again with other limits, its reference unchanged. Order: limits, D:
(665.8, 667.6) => 666.7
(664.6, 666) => 665.3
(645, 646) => 645.1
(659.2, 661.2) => 659.3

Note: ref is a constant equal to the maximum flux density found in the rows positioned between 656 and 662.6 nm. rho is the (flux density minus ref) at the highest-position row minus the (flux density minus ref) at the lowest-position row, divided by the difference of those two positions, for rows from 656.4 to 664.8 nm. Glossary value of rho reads -2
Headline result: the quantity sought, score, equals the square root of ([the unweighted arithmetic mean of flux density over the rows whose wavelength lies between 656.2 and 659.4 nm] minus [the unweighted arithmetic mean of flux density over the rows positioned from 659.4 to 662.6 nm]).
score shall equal 1.19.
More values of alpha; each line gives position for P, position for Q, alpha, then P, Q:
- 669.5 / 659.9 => 3.2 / 144.2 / 142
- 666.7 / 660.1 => -10.5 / 132.4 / 143.8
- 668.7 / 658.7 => 1.0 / 137.3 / 137.3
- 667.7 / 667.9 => 1.2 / 135.5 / 135.3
